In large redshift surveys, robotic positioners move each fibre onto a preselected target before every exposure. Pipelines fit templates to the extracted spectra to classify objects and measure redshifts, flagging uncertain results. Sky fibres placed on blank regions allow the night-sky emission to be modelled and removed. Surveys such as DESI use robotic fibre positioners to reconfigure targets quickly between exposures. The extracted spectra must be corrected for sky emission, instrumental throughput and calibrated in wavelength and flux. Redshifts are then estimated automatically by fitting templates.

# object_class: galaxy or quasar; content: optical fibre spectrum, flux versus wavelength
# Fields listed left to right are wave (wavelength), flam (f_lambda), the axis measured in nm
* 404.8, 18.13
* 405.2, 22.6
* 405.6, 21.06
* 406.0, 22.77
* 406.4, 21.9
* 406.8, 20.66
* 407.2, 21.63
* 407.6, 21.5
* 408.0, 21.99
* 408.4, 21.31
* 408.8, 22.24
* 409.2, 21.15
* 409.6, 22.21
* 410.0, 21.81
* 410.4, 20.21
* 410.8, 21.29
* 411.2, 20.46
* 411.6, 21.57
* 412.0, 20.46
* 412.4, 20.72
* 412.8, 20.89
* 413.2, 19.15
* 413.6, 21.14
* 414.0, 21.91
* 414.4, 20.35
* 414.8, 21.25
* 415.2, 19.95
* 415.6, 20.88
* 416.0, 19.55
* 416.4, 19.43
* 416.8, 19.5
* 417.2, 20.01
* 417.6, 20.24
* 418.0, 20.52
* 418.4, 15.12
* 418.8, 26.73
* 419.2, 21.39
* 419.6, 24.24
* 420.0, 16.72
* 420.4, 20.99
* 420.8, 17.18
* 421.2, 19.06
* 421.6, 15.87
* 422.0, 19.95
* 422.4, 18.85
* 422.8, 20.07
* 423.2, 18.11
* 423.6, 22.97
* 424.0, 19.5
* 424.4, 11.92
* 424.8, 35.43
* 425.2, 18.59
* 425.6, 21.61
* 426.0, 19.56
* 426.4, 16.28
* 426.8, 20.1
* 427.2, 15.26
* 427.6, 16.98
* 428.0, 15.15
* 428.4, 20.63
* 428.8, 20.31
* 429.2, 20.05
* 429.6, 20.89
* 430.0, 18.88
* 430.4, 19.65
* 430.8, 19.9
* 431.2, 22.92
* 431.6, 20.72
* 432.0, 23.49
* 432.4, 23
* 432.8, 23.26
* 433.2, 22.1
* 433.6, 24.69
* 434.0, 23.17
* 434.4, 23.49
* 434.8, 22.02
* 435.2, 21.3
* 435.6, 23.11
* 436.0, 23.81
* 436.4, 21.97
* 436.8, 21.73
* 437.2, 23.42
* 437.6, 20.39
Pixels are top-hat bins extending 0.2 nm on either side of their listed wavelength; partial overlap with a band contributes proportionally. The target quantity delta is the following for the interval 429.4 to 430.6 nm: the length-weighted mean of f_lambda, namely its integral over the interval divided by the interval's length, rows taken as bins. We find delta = 19.8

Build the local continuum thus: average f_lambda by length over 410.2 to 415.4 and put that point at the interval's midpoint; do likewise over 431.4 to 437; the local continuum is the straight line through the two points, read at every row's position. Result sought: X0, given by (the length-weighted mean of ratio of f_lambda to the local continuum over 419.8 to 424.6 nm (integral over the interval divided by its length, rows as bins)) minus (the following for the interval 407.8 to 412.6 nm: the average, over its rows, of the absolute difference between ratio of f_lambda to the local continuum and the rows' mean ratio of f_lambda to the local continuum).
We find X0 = 0.82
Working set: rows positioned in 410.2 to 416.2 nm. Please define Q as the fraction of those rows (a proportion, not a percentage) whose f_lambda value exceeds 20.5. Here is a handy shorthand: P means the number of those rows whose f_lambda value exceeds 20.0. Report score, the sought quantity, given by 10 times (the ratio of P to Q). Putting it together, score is 225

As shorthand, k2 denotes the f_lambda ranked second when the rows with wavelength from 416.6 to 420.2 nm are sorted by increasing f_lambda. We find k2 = 16.72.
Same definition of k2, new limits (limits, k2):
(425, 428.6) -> 15.26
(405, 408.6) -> 21.06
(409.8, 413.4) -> 20.21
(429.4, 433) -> 19.65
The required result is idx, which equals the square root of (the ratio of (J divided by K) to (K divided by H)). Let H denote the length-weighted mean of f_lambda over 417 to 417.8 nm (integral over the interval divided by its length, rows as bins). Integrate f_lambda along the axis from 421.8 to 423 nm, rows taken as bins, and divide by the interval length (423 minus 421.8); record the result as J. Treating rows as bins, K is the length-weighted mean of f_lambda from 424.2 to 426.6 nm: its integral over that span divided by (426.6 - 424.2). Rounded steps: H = 20.1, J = 19.6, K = 20.6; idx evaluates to 0.97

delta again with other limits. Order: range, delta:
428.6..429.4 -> 20.2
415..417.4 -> 19.9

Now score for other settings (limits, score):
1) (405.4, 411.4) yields 173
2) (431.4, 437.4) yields 150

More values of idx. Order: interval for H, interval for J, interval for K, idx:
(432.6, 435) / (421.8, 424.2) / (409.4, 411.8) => 1.01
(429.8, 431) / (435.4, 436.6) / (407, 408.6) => 0.98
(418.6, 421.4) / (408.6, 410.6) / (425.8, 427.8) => 1.20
